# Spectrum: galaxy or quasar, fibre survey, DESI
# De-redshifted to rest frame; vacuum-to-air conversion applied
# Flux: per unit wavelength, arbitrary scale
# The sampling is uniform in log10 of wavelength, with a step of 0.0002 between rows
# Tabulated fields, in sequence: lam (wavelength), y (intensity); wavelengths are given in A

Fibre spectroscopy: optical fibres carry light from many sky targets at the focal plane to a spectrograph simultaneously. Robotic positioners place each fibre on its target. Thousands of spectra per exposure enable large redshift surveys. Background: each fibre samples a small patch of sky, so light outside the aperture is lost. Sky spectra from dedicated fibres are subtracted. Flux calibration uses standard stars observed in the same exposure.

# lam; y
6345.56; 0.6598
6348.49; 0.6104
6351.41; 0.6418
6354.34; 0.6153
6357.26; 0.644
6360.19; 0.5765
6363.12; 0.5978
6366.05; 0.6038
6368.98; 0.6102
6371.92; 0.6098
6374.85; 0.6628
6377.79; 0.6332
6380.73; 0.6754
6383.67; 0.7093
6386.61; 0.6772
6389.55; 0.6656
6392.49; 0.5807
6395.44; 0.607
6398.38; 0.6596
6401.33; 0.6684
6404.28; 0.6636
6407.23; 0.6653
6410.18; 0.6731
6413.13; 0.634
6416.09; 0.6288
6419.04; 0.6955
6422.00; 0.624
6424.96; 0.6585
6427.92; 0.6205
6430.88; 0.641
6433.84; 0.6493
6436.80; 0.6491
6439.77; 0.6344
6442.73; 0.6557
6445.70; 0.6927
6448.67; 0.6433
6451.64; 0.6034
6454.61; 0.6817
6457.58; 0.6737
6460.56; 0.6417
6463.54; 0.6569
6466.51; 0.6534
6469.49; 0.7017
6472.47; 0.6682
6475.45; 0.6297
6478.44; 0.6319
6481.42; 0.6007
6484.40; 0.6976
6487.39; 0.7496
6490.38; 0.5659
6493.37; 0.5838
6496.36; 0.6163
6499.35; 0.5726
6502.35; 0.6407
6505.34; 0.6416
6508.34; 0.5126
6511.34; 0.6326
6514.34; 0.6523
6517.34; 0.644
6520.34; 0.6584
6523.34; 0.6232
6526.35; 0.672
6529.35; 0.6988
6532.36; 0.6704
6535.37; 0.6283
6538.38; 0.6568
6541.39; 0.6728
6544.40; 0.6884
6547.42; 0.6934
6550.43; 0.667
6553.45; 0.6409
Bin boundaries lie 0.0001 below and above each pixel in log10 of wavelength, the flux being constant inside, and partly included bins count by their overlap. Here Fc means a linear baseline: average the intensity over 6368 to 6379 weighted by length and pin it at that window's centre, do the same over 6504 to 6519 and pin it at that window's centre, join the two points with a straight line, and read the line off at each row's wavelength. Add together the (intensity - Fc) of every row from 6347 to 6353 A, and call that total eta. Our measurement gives -0.01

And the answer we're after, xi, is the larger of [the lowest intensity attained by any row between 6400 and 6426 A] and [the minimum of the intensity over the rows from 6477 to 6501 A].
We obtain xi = 0.624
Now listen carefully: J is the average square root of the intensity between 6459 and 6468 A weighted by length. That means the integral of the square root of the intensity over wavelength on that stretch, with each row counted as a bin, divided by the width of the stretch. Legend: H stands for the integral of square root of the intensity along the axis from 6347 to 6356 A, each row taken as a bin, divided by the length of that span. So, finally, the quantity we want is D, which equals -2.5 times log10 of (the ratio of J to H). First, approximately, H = 0.789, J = 0.806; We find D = -0.02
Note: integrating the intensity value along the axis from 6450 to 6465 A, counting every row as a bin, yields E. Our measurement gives 9.8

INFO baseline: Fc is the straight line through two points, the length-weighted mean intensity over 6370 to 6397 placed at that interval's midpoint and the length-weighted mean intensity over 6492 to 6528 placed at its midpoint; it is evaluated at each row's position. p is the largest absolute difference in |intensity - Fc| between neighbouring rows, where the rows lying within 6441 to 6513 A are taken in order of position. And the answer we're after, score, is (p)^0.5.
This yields 0.312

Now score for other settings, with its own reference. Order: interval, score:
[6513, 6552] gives 0.222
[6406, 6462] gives 0.221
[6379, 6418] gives 0.208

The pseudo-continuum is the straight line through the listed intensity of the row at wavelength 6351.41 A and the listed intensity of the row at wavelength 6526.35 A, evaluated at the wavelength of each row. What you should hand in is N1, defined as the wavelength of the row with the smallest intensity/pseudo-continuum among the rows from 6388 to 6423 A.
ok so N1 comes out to 6392.49 A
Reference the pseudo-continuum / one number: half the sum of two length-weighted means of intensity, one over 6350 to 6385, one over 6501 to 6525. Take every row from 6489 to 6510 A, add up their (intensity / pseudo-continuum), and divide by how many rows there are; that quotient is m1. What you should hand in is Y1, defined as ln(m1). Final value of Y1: -0.063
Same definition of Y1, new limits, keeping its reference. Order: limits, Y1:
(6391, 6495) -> 0.031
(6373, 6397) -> 0.036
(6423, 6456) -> 0.031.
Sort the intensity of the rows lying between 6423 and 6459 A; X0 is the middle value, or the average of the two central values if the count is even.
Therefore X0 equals 0.649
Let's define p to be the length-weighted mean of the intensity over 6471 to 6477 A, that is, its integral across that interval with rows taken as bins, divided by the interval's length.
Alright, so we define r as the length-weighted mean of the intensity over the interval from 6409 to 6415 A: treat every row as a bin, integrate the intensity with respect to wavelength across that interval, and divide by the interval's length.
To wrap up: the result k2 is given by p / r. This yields 1.00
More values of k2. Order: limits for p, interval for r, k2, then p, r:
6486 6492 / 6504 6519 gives 1.06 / 0.654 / 0.617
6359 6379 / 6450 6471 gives 0.93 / 0.614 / 0.659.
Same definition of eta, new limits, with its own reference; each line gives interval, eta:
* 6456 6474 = 0.27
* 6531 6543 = 0.17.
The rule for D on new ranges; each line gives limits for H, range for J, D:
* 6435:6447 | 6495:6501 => 0.05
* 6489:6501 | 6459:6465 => -0.06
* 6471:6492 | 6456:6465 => -0.01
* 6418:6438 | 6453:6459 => -0.02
